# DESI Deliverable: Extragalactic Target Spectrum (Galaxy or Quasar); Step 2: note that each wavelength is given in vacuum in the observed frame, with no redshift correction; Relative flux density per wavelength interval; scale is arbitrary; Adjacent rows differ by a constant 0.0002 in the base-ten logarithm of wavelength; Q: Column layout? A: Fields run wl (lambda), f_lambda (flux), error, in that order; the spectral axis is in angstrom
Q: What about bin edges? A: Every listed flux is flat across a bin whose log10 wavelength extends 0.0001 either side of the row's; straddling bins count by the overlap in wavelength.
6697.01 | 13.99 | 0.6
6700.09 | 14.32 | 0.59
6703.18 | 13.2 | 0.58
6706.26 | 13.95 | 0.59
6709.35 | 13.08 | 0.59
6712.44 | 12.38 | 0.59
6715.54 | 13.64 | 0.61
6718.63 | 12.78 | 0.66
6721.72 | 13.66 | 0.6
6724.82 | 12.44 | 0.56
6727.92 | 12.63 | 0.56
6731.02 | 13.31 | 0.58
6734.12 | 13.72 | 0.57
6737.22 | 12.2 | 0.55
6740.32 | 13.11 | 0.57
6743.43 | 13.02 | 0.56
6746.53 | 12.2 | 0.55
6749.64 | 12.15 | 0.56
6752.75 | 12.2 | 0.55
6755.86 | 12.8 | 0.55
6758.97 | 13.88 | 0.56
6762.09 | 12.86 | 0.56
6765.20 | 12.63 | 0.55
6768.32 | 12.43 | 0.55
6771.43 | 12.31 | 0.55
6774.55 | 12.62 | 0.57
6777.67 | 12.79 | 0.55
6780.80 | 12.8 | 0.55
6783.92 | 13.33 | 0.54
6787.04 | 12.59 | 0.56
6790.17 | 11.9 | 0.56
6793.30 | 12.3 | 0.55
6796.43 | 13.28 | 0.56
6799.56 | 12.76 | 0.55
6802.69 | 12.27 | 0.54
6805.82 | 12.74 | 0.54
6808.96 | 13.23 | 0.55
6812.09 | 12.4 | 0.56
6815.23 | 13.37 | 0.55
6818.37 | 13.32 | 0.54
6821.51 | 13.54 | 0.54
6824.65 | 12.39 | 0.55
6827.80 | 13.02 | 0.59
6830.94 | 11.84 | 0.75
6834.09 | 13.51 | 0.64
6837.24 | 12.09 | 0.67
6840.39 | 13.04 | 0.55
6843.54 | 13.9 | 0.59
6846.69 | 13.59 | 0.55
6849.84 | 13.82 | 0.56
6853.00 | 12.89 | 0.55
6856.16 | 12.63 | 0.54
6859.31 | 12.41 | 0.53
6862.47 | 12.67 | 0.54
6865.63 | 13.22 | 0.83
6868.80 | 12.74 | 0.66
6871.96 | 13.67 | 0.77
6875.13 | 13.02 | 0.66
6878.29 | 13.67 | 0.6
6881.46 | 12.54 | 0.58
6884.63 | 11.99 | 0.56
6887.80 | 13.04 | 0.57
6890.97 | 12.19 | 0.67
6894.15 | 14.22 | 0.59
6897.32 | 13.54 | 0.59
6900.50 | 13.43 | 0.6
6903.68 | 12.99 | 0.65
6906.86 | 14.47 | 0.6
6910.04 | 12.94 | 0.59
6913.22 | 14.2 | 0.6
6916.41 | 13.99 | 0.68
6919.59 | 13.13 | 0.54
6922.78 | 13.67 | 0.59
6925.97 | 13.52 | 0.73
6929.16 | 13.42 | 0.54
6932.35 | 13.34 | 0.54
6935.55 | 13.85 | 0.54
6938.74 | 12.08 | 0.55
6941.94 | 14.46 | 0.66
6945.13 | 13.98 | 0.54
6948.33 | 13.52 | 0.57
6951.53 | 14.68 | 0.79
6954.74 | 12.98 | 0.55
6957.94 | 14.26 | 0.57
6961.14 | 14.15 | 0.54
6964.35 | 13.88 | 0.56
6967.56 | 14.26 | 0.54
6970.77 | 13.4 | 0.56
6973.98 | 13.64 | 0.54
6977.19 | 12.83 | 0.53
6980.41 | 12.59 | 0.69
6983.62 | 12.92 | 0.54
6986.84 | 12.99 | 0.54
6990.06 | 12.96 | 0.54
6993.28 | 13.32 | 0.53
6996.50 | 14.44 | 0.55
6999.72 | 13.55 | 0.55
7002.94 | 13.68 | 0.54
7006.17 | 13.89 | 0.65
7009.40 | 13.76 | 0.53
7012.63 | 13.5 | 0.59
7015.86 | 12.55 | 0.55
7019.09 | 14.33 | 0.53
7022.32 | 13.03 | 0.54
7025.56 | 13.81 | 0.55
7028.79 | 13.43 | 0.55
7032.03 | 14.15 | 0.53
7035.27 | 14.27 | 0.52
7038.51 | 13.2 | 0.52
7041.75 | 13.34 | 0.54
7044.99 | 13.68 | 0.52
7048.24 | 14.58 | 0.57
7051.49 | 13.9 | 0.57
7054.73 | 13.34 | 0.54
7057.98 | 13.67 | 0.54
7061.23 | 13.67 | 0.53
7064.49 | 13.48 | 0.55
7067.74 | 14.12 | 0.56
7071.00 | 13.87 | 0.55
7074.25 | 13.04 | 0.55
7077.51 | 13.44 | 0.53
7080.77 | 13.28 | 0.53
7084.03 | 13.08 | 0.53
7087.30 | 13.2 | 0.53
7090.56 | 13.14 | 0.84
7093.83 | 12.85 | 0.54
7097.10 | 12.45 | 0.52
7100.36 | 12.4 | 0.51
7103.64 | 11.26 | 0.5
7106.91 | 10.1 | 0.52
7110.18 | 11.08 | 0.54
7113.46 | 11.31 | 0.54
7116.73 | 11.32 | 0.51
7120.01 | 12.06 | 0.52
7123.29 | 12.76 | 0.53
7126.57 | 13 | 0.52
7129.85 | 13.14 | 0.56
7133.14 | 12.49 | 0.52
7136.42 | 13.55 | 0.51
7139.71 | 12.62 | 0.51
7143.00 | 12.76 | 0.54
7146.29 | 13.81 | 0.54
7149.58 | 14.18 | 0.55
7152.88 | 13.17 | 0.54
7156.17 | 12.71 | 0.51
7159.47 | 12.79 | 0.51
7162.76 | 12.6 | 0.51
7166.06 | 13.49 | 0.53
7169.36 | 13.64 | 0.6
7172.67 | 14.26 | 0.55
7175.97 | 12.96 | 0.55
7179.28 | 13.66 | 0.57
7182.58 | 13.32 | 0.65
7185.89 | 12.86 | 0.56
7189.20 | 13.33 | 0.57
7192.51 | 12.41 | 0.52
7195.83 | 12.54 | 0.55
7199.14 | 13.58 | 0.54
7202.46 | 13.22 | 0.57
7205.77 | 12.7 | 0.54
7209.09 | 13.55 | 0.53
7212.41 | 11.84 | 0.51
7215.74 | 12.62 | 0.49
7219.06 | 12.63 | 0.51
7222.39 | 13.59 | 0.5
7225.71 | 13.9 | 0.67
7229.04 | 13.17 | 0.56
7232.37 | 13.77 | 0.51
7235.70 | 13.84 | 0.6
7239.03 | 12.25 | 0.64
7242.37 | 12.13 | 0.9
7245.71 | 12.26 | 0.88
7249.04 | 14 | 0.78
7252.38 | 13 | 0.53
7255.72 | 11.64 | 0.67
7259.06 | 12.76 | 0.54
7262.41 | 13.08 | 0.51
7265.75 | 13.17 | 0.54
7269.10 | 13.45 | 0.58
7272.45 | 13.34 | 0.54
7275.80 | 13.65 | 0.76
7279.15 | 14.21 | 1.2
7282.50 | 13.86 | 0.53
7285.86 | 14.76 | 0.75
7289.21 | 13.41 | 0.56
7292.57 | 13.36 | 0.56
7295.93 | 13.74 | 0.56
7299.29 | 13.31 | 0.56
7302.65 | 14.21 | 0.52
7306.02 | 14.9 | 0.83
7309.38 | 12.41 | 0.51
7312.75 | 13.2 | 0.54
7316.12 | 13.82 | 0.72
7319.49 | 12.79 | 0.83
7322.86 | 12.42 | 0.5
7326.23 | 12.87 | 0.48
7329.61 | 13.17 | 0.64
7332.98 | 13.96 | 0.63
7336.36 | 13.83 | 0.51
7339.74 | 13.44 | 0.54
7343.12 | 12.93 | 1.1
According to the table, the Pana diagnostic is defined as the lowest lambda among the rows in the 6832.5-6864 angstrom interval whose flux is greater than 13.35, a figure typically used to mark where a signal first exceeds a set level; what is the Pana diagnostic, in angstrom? 6834.09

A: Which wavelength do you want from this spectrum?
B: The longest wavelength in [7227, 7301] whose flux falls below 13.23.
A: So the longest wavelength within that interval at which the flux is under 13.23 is 7265.75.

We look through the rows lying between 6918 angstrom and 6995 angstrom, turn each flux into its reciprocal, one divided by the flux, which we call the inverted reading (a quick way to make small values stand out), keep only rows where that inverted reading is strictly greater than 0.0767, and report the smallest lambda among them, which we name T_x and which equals 6938.74 angstrom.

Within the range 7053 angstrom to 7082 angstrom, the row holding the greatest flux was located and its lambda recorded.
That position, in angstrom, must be 7067.74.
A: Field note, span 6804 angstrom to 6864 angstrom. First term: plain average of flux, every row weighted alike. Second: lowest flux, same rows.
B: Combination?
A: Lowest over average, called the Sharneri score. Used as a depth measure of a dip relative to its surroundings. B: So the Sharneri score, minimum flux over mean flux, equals 0.913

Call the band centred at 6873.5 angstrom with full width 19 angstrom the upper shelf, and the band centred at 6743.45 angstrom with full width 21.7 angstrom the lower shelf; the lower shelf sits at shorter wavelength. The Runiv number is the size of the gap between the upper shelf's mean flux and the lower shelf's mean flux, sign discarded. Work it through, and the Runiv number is 0.5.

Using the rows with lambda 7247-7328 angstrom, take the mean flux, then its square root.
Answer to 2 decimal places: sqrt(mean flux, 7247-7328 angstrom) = 3.66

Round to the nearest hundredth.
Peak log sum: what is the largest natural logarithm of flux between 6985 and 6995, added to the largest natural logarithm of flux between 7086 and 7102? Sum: 5.17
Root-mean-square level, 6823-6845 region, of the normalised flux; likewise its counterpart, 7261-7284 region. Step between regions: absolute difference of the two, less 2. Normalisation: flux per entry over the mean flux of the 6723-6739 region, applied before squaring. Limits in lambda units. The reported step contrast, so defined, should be -1.95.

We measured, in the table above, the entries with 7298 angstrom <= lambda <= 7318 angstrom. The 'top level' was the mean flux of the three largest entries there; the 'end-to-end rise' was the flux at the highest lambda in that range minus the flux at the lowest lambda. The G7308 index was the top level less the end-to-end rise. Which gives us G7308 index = 13.8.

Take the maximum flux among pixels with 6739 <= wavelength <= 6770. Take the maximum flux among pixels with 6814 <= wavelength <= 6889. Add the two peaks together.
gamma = 27.78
